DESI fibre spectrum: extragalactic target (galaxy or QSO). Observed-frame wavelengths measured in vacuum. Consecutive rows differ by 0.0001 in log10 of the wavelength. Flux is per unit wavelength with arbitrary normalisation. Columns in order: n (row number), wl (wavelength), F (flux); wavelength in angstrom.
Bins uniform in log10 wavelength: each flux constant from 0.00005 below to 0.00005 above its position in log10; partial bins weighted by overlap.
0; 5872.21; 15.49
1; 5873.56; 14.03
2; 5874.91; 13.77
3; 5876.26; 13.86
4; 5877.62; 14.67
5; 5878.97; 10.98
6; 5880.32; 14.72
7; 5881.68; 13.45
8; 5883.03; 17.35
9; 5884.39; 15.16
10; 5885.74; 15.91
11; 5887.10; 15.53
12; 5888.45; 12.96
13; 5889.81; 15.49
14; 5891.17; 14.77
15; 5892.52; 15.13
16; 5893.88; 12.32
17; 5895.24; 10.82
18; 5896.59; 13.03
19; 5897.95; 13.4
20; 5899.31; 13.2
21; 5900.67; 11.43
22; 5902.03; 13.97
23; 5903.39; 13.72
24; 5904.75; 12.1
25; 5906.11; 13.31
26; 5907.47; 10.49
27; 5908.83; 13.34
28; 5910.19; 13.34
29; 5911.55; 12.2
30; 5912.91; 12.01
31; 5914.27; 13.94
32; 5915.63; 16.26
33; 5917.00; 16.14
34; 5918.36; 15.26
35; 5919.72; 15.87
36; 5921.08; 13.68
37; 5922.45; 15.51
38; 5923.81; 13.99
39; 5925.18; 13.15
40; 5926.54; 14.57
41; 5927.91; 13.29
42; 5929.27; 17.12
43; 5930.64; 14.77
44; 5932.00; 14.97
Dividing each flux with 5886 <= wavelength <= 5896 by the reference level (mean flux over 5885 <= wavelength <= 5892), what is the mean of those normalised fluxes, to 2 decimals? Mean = 0.93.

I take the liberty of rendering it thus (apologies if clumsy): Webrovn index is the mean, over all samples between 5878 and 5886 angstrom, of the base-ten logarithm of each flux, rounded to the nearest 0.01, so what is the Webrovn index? 1.16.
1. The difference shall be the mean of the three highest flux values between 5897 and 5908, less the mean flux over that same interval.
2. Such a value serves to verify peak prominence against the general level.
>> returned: 1.0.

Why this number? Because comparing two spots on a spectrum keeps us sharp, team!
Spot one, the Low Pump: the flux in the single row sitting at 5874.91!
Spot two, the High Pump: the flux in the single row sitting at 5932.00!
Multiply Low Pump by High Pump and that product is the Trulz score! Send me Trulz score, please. 206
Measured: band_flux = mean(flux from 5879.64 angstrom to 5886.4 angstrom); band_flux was 15.3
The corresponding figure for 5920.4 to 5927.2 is 14.2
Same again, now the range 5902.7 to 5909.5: 12.6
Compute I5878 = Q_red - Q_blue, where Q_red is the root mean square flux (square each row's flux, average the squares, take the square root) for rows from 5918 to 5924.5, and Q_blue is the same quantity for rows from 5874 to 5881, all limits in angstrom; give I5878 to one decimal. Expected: 1.2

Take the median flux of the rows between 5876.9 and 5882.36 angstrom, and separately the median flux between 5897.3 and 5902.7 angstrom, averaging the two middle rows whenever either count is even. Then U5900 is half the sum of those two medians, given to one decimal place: 13.7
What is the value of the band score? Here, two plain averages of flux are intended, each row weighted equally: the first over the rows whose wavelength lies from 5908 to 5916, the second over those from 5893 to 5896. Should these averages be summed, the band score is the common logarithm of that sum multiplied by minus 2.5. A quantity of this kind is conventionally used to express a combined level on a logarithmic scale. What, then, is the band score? -3.50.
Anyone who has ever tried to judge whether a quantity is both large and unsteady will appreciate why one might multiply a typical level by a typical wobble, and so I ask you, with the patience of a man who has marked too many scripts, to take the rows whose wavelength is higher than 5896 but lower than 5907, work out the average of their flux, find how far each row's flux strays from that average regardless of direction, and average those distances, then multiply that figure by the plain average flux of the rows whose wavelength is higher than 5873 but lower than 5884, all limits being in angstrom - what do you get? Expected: 8.9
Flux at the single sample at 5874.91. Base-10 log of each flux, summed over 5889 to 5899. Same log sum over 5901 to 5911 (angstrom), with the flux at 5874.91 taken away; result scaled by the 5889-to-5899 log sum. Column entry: -0.76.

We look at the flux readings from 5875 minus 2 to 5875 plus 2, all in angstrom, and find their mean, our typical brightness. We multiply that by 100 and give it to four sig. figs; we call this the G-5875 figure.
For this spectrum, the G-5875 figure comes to 1389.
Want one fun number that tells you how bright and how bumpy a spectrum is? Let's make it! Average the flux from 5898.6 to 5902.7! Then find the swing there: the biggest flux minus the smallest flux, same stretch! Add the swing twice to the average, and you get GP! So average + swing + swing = 17.9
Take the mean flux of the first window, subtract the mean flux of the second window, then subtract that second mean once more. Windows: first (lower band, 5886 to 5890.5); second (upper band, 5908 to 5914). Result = -10.8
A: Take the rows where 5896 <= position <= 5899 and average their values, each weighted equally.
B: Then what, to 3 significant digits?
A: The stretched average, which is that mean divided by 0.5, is 26.4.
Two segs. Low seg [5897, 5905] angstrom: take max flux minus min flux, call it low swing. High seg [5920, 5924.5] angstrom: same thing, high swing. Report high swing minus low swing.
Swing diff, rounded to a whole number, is -1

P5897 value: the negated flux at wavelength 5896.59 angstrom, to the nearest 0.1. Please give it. -13.0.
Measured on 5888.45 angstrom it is -13.0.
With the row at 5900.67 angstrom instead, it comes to -11.4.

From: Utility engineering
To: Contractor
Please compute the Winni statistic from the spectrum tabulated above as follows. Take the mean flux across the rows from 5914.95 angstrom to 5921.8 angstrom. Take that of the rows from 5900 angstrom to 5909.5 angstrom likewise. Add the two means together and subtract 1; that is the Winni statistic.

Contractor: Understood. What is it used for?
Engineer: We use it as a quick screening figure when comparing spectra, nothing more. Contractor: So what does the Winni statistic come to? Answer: 27.1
